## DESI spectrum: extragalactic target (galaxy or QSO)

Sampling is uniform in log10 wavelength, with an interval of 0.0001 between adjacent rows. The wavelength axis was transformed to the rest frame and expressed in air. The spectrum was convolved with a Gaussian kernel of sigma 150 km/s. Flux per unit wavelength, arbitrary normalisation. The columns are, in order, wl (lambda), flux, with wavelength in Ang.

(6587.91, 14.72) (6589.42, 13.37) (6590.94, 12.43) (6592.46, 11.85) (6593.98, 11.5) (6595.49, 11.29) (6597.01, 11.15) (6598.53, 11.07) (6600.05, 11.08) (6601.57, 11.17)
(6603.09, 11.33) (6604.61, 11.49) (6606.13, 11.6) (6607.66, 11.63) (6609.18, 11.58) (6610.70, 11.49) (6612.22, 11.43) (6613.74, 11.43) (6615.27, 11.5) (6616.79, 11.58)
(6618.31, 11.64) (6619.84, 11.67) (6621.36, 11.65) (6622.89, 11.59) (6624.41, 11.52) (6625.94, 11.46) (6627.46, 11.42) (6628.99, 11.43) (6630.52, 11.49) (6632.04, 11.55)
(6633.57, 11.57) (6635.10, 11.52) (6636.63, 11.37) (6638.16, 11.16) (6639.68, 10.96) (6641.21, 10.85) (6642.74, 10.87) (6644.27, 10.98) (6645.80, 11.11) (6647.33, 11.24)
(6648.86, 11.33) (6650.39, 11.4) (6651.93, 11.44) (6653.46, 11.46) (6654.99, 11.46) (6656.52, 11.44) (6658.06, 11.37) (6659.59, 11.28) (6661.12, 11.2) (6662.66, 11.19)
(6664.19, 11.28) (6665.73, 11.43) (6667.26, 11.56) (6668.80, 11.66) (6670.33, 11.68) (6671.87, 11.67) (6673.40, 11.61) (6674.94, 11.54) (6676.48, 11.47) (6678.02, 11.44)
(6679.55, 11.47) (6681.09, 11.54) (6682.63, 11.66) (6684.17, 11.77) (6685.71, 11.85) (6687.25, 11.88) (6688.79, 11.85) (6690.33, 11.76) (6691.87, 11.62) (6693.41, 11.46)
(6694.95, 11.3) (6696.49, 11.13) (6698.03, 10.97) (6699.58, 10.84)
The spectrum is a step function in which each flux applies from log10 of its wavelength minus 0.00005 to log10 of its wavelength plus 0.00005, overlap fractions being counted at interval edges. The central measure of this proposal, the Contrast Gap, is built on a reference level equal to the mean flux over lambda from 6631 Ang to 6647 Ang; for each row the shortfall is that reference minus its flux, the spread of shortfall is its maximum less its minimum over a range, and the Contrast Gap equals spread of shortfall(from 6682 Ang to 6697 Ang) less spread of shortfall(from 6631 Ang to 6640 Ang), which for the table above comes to 0.1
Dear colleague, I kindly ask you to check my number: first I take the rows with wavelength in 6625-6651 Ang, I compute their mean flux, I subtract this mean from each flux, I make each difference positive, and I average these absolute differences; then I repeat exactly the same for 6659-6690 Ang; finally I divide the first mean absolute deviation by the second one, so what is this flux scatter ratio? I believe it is 1.2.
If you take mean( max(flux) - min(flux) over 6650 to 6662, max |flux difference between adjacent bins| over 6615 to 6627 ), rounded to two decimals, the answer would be 0.17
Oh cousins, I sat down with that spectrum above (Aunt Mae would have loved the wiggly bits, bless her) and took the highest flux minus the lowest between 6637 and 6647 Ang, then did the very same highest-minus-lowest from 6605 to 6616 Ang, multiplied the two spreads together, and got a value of 0.062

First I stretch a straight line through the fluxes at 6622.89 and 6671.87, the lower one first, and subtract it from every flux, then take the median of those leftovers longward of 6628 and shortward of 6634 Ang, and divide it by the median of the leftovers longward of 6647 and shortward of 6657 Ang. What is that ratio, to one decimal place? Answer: 0.4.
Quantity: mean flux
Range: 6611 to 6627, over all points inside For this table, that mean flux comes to 11.55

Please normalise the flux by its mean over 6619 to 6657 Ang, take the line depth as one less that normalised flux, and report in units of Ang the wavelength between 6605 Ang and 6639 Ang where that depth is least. 6619.84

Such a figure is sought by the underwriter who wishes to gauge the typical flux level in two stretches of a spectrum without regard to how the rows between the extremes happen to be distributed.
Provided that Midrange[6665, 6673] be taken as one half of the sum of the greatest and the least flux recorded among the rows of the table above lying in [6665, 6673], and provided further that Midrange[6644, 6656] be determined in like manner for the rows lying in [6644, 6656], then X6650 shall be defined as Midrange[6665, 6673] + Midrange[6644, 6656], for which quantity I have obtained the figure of 22.8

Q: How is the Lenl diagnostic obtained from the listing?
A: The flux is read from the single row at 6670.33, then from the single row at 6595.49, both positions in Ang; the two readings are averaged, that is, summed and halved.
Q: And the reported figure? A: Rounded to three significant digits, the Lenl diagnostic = 11.5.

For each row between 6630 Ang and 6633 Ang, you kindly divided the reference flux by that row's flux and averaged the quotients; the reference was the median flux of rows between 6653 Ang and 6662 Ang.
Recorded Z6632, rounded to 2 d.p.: 0.99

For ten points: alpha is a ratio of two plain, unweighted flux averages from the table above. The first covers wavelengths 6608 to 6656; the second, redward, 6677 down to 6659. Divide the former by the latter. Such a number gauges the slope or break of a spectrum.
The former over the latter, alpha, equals 0.99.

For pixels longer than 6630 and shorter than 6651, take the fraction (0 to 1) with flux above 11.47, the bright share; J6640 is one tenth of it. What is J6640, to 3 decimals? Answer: 0.029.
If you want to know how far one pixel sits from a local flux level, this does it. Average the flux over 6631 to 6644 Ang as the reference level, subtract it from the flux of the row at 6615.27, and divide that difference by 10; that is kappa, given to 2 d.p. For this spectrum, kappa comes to 0.03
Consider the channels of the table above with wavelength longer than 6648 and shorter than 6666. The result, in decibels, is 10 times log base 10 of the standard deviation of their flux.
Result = -10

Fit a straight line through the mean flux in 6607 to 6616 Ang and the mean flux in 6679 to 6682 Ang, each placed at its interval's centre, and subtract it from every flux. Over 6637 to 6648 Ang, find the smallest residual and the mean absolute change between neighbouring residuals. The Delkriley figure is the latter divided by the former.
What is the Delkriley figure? -0.18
